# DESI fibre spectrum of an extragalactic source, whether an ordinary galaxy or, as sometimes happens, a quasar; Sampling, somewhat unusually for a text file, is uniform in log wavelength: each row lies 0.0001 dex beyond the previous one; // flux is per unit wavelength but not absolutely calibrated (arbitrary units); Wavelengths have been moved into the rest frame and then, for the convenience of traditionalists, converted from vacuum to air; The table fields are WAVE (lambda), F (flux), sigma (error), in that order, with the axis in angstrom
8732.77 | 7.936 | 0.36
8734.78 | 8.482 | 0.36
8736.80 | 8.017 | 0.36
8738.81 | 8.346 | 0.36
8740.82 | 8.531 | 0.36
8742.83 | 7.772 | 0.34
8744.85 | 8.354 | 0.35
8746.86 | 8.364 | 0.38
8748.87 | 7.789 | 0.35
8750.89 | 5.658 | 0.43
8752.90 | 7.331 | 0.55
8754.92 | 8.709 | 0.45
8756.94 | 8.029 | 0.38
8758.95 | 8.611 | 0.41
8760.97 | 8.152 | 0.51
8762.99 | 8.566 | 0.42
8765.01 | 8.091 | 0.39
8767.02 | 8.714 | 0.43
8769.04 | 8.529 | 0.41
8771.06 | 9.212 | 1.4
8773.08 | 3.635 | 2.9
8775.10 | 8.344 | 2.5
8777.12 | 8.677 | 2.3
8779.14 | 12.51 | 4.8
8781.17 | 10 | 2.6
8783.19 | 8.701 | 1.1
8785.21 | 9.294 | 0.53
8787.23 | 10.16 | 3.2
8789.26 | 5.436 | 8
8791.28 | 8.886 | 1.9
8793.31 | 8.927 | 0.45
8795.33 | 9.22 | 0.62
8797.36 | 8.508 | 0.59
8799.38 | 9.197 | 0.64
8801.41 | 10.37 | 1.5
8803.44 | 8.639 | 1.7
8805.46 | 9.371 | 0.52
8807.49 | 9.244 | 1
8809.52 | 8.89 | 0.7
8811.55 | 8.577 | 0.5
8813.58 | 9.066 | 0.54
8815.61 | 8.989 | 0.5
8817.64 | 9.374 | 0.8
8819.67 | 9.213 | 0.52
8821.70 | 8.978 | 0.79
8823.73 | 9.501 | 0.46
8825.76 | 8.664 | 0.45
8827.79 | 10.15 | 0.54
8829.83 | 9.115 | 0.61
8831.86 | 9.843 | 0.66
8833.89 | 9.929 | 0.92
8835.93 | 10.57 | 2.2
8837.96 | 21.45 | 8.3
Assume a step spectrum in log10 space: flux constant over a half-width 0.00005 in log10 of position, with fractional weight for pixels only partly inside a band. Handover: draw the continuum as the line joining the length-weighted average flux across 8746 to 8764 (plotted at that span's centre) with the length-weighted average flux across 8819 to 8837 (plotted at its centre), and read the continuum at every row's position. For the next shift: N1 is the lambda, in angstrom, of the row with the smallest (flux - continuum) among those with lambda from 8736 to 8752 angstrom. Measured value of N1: 8750.89 angstrom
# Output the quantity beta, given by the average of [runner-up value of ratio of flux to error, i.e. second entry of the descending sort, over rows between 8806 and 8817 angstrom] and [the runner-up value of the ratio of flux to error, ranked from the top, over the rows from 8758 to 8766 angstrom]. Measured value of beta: 19.0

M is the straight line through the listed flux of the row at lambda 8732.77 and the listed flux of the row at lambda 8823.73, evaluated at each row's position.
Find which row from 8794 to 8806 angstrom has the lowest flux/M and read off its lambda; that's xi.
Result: 8797.36 angstrom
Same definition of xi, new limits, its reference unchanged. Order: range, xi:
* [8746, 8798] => 8773.08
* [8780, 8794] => 8789.26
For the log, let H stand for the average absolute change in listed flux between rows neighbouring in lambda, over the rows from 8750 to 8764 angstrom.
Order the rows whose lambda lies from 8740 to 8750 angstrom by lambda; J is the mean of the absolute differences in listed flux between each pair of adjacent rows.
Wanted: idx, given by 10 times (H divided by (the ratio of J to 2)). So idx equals 36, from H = 0.9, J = 0.5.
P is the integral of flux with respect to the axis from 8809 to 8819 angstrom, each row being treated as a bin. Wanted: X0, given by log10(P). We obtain 1.95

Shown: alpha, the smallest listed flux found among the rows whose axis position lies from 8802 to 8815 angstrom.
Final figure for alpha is 8.577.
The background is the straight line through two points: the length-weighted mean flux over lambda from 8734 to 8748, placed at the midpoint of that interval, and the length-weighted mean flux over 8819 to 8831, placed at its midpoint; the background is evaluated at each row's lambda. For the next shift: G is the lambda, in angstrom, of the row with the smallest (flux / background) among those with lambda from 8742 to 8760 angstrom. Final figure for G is 8750.89 angstrom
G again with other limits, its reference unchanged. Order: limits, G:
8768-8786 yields 8773.08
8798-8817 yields 8811.55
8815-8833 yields 8825.76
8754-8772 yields 8765.01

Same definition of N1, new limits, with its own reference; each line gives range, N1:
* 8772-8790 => 8773.08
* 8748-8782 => 8773.08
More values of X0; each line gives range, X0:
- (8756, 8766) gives 1.92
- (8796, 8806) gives 1.96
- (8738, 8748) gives 1.92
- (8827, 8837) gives 2.00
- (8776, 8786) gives 1.99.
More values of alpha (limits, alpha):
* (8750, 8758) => 5.658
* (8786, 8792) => 5.436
